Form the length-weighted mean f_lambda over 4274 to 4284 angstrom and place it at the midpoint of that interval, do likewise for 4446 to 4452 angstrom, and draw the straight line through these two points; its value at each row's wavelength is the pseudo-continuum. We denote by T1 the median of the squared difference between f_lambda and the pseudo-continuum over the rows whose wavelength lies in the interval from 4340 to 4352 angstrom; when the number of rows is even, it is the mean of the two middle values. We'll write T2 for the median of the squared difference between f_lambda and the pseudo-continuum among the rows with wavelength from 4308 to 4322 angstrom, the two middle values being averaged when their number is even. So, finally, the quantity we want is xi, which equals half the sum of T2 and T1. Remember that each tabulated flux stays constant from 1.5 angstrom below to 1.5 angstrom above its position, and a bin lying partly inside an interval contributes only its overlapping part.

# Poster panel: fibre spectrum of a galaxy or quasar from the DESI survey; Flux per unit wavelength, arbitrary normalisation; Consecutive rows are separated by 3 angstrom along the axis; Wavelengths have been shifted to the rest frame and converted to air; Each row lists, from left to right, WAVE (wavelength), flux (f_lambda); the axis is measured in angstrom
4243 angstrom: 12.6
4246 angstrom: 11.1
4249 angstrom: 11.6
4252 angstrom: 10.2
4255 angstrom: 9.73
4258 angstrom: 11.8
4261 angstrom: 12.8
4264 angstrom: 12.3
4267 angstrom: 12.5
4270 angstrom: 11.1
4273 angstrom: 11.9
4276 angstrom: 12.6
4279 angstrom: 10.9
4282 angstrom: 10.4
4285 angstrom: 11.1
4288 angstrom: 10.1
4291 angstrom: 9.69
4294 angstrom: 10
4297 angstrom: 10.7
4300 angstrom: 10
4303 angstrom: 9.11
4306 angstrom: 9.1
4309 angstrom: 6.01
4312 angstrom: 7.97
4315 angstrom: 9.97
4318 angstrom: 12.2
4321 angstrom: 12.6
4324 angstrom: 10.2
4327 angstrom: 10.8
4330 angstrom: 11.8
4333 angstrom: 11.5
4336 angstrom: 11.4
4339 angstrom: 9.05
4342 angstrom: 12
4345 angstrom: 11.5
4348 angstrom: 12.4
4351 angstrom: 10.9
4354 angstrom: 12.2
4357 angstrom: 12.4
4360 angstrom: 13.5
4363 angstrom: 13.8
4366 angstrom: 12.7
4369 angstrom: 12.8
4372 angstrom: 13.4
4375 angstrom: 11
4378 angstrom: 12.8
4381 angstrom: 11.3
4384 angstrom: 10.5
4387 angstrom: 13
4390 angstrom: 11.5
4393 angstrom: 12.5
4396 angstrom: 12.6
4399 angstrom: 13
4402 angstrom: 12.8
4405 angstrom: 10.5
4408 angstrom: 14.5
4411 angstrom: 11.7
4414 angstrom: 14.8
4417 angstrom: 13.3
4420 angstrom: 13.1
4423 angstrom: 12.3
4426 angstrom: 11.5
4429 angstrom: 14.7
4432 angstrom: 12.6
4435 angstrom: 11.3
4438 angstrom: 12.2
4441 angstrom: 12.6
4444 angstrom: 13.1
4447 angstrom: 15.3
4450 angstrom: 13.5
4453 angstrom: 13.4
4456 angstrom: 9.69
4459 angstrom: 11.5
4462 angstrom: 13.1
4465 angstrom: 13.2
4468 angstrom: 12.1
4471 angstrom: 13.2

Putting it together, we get 2.2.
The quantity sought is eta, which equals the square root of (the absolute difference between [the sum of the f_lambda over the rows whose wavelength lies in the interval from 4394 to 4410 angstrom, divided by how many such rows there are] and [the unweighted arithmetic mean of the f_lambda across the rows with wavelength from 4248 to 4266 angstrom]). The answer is 1.1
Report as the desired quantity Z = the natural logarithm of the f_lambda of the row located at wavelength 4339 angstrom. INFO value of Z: 2.2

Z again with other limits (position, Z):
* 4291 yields 2.3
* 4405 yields 2.4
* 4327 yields 2.4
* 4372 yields 2.6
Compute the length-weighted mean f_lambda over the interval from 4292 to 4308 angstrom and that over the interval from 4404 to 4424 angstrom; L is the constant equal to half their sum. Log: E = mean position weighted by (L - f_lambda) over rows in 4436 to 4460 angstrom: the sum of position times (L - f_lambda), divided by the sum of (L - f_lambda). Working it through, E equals 4445.7 angstrom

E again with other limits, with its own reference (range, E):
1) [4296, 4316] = 4307.7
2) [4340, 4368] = 4358.2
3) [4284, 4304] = 4295.8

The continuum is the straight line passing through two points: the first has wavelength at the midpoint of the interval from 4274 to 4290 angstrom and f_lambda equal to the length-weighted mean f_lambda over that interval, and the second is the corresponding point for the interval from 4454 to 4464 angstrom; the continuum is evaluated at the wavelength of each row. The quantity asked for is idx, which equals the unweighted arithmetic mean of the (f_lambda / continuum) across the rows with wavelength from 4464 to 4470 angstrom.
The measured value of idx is 1.09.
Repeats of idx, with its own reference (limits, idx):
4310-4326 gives 0.95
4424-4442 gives 1.08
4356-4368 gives 1.16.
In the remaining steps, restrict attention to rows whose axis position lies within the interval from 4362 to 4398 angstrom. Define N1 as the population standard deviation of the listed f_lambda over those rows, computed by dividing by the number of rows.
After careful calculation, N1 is 0.97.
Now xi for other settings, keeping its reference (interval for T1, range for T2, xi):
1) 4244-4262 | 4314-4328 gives 1.2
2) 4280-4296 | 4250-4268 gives 1.7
